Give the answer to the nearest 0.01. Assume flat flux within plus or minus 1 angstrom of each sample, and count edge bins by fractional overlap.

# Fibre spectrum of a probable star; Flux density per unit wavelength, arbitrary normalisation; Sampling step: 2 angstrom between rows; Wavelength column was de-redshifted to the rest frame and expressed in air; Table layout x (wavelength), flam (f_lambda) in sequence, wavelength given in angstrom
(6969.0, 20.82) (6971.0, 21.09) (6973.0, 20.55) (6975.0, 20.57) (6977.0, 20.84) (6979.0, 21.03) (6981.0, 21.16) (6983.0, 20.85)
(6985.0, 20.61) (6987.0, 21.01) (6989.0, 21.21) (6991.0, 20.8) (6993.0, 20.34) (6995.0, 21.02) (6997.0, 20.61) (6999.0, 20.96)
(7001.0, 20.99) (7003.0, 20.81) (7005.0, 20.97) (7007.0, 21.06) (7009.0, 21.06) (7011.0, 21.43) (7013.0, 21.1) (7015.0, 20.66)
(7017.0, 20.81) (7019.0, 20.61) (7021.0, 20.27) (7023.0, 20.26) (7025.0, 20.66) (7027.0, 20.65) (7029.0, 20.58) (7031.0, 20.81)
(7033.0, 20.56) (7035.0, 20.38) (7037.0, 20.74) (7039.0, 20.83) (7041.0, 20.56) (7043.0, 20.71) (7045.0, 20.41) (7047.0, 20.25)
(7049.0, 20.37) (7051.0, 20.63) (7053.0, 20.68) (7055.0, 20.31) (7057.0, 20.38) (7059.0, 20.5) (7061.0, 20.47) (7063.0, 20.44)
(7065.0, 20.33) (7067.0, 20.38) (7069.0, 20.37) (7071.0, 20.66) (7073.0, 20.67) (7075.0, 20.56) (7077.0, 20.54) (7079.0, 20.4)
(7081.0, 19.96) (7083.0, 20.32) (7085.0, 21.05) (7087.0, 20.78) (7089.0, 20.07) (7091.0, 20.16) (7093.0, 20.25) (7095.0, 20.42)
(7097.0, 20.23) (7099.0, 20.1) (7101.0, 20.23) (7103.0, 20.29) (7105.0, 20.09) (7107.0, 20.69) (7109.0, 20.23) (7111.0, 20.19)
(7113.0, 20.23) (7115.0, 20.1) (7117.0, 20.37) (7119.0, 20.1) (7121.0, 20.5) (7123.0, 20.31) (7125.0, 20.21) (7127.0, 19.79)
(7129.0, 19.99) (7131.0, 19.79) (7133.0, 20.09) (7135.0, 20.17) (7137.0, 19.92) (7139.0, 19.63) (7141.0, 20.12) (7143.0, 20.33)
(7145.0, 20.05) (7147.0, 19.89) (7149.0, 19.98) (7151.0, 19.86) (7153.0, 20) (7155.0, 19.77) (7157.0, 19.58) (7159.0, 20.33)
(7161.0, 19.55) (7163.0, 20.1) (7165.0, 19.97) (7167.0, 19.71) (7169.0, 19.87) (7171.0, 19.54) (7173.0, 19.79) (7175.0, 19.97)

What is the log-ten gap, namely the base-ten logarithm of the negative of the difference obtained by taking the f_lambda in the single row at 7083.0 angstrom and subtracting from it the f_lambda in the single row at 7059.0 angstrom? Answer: -0.74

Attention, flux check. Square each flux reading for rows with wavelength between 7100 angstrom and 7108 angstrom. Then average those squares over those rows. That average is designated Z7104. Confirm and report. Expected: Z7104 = 413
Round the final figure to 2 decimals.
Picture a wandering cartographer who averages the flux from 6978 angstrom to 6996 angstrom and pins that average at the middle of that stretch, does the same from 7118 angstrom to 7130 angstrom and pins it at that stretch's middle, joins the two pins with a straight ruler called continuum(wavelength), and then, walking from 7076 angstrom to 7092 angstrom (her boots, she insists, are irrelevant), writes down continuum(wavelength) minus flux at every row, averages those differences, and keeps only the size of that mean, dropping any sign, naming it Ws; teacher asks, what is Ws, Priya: 0.04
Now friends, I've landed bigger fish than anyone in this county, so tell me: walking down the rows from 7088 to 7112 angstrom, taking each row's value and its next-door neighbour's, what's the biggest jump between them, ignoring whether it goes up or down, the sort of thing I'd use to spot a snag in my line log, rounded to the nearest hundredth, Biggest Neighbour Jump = 0.60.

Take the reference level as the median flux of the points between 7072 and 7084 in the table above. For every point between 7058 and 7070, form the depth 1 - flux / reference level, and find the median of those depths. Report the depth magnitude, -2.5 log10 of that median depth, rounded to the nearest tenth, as 6.3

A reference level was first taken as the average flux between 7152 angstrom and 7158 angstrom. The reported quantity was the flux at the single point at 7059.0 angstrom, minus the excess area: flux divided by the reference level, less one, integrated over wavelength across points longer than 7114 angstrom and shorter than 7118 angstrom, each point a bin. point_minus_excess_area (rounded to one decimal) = 20.4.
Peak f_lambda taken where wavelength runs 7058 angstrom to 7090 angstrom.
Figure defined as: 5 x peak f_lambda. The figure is 105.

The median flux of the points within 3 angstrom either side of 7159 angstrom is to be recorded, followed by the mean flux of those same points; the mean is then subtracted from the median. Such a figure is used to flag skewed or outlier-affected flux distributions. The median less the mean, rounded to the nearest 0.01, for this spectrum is -0.24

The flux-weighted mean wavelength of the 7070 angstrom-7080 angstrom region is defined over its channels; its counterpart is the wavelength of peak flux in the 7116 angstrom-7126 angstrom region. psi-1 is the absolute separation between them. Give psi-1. 46.0 angstrom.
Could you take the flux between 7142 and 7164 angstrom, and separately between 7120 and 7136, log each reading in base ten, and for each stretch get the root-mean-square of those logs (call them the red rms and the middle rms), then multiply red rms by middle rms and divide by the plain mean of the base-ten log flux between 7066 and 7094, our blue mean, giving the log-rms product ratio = 1.29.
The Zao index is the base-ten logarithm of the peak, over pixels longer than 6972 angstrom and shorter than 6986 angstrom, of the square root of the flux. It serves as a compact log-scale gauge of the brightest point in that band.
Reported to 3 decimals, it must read 0.663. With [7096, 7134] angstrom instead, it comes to 0.658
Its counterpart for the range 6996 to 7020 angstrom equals 0.666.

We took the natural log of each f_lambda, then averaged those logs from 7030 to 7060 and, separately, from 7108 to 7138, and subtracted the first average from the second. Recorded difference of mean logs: -0.020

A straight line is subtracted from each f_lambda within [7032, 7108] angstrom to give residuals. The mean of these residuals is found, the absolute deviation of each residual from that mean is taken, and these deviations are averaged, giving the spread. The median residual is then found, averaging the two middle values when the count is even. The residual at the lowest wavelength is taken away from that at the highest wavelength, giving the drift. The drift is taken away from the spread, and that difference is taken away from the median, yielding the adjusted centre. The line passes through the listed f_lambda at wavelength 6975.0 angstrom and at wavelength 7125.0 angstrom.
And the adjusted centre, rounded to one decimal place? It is 0.2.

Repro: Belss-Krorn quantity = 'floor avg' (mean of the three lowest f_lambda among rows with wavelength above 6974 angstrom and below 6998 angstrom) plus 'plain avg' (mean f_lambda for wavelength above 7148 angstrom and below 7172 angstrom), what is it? 40.4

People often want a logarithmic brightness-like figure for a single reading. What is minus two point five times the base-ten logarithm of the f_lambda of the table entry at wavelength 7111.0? -3.26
